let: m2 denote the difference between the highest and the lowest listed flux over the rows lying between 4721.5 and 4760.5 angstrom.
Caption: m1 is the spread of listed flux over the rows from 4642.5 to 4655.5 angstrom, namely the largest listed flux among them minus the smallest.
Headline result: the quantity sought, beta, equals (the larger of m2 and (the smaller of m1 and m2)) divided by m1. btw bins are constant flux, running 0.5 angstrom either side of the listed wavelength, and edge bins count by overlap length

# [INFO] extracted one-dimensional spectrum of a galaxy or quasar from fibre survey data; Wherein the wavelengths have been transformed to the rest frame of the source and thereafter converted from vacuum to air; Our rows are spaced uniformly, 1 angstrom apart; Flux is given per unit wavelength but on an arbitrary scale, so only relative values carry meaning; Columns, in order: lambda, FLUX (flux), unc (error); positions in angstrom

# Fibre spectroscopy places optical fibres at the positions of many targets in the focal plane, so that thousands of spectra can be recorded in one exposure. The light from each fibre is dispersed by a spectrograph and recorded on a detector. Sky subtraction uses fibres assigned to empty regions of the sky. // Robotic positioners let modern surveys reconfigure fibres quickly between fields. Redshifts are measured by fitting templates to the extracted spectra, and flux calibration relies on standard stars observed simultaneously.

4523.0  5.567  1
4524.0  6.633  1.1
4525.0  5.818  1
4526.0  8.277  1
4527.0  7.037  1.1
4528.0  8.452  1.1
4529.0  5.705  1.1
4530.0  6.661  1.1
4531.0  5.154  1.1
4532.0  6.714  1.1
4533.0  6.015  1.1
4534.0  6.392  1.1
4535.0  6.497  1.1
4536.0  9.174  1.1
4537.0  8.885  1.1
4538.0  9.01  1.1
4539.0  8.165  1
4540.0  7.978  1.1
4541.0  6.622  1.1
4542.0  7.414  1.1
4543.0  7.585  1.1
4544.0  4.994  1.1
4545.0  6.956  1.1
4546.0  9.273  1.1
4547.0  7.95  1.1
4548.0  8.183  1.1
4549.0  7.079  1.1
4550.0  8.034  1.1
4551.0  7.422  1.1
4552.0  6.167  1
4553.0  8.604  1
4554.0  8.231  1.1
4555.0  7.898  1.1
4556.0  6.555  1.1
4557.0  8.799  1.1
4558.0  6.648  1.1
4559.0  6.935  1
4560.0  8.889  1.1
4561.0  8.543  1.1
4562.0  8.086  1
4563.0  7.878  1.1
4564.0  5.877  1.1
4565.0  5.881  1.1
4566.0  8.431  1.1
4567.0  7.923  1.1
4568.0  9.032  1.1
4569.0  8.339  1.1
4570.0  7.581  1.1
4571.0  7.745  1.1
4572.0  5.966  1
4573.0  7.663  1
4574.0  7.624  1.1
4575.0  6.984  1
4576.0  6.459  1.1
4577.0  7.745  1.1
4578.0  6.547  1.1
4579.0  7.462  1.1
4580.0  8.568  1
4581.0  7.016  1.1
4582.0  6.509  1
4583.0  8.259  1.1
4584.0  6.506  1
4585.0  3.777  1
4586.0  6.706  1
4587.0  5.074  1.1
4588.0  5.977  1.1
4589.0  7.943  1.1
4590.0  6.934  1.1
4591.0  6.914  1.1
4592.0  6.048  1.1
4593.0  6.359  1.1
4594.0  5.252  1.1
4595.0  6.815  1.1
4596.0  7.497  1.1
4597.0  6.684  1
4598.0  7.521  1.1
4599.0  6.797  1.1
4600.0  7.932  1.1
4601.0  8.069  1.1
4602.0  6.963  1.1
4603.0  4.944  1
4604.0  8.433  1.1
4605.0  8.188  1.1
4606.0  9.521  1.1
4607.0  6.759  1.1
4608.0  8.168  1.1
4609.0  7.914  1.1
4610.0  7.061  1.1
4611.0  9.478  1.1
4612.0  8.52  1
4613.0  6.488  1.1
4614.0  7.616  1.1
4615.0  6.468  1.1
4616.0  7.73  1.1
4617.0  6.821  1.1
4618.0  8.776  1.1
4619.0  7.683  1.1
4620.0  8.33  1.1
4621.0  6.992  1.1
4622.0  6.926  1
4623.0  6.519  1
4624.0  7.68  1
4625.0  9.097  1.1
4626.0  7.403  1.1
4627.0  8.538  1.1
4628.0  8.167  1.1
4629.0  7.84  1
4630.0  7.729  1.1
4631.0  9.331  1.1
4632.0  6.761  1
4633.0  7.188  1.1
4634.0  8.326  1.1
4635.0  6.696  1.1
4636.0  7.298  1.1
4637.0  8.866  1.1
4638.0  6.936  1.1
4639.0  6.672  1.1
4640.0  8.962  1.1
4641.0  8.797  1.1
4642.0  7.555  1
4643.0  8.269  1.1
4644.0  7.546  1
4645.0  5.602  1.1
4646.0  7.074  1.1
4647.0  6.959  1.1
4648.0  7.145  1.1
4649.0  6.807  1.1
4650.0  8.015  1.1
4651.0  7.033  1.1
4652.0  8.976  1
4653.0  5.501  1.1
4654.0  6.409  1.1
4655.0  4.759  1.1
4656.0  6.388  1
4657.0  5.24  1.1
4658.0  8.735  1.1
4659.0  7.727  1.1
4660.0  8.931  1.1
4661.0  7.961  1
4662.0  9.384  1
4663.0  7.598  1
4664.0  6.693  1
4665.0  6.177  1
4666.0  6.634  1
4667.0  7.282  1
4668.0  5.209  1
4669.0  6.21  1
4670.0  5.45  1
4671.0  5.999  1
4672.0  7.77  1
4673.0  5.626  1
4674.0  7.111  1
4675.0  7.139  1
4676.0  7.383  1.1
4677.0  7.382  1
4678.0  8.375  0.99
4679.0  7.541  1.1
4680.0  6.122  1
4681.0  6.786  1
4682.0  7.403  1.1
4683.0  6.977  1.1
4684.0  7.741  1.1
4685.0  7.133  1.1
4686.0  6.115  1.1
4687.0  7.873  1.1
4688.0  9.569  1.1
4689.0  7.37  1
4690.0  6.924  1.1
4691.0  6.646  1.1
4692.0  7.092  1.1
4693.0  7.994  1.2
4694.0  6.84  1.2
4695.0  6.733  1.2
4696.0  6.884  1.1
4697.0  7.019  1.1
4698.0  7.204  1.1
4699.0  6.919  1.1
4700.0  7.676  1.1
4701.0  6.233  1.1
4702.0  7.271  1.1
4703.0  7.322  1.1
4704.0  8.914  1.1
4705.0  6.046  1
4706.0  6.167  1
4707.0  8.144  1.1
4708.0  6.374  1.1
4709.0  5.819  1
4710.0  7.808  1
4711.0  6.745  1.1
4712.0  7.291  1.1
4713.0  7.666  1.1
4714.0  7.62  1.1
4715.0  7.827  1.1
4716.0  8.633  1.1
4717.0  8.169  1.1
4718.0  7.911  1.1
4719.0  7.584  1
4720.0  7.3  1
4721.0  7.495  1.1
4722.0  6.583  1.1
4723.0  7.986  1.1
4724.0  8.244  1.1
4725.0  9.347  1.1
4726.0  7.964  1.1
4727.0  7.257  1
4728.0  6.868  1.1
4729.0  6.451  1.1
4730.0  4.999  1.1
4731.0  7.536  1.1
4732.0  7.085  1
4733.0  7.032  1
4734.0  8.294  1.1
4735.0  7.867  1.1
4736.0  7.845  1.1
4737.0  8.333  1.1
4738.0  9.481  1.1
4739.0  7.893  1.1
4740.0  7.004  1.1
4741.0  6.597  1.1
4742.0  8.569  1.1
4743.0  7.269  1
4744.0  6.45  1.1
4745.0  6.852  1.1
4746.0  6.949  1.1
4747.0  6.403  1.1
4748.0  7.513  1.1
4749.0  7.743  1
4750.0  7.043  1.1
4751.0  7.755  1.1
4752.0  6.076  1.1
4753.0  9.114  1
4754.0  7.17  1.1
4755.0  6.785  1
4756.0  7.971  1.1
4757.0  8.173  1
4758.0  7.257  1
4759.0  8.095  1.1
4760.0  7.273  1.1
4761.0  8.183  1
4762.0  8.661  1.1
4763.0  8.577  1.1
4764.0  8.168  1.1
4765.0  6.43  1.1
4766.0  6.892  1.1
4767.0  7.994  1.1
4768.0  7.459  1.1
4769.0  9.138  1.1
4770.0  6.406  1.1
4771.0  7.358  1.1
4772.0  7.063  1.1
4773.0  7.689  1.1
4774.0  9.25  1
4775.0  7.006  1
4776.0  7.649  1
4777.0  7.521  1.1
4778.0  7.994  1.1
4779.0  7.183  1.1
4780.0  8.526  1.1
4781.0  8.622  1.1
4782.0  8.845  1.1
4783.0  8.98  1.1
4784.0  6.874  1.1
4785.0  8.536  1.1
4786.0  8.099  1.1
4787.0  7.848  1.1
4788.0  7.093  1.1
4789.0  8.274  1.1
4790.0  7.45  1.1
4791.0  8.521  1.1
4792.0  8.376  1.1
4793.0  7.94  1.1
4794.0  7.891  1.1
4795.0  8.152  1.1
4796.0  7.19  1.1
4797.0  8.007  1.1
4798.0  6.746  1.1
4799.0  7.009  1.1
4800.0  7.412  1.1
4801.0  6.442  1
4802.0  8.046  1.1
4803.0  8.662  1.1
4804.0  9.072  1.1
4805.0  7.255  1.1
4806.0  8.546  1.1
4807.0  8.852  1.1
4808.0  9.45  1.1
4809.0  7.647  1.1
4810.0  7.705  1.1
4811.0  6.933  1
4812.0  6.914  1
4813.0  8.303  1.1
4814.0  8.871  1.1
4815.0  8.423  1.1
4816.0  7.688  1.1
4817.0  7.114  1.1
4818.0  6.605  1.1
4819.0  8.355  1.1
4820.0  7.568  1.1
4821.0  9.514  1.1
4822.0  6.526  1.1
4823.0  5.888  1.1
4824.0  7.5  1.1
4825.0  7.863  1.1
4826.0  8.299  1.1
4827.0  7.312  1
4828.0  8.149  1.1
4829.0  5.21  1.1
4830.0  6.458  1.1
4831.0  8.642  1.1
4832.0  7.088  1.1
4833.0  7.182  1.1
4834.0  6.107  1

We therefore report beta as 1.06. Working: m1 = 4.2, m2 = 4.5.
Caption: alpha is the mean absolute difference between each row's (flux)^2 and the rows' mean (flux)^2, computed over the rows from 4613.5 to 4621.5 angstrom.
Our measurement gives 9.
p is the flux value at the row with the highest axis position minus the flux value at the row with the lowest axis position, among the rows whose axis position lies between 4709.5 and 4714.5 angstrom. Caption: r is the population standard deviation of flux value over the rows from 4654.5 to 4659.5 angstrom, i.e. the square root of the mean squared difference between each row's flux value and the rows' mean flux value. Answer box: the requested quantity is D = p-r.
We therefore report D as -1.7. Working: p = -0.2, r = 1.49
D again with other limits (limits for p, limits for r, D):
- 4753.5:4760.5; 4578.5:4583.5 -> -0.7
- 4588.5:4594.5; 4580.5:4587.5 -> -4.0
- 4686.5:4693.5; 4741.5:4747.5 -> -0.6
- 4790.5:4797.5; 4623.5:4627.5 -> -1.2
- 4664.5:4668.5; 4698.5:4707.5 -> -1.9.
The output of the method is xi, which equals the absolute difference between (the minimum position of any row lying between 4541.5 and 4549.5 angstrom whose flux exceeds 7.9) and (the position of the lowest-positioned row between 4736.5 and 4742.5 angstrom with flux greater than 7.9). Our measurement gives 191 angstrom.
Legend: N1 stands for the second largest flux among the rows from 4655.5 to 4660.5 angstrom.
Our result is 8.735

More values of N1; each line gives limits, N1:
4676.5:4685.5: 7.741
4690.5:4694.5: 7.092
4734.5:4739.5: 8.333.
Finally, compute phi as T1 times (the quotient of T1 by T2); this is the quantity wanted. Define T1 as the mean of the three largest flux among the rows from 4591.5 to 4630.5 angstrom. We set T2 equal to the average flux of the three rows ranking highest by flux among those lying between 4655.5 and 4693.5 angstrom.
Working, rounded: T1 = 9.4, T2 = 9.3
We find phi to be 9.4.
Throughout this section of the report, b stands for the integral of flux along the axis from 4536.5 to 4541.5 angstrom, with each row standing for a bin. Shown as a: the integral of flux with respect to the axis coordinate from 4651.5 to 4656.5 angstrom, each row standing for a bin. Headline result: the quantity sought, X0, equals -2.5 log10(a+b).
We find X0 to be -4.65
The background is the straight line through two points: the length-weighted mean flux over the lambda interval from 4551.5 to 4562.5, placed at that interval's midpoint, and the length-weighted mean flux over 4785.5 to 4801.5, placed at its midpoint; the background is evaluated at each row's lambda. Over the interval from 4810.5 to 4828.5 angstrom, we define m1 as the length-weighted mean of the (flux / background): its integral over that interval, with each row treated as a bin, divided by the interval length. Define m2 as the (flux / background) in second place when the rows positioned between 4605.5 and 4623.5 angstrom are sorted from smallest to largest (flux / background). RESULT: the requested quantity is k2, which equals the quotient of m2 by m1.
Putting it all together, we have 0.84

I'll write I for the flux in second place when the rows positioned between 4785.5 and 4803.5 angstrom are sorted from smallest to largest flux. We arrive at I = 6.746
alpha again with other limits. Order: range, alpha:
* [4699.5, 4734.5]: 10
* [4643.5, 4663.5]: 15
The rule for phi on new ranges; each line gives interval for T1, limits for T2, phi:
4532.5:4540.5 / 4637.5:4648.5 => 9.4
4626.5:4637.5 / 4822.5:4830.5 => 9.8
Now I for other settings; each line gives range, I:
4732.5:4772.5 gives 6.403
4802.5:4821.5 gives 6.914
